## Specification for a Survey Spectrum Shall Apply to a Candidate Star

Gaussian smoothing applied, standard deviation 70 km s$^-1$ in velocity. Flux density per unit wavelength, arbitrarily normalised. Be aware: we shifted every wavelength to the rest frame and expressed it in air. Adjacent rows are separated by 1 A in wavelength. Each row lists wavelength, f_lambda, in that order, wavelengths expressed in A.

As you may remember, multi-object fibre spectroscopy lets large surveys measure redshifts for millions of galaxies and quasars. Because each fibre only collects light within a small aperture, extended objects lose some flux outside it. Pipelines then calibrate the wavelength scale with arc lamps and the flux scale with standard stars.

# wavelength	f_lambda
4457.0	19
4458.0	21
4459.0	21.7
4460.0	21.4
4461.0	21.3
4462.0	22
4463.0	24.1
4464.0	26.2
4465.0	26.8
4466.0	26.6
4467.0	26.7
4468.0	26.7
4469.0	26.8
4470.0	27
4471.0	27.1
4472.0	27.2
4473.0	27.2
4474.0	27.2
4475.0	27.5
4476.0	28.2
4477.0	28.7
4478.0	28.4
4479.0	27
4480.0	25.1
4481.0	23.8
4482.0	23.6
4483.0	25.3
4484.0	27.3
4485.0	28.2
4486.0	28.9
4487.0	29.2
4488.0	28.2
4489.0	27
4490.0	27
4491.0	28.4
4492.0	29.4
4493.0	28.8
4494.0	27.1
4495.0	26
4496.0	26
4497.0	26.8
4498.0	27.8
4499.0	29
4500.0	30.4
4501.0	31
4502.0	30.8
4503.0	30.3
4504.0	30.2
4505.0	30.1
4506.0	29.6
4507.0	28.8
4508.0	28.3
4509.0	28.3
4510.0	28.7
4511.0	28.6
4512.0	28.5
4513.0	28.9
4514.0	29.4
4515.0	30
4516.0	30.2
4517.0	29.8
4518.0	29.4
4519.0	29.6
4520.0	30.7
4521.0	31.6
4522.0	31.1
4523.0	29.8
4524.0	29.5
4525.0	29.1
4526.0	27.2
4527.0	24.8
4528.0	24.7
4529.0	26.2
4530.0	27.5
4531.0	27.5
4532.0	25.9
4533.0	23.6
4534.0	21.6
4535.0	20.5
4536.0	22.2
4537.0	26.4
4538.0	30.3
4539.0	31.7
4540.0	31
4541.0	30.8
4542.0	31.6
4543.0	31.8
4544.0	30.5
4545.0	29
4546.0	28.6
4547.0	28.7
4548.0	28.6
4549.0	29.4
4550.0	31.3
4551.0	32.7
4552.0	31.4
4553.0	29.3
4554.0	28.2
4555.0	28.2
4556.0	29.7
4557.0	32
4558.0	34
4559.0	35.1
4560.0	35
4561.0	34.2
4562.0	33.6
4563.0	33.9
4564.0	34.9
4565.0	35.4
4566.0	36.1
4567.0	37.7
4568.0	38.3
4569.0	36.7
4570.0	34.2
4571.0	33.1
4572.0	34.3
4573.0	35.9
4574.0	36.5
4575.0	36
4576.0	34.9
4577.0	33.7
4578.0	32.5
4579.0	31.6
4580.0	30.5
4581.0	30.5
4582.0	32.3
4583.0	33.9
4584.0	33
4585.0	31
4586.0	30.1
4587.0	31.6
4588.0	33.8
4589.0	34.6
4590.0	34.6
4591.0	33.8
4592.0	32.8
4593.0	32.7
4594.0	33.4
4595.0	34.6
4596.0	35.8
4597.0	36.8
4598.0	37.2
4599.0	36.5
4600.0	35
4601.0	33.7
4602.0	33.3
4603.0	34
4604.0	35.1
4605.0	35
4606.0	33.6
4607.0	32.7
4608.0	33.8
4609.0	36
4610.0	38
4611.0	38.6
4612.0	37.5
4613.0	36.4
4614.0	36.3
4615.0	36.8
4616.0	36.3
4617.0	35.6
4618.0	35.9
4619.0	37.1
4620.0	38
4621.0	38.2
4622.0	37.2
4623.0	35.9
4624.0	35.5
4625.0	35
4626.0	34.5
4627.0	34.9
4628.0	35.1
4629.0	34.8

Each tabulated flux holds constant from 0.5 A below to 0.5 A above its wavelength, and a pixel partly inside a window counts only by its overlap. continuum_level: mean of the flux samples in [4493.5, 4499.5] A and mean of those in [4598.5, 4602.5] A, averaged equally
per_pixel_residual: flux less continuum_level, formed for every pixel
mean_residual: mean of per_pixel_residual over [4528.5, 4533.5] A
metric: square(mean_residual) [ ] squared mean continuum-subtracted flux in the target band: 22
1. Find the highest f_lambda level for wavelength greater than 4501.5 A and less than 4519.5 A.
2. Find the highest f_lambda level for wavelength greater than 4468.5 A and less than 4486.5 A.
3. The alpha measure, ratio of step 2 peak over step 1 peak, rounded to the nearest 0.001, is 0.938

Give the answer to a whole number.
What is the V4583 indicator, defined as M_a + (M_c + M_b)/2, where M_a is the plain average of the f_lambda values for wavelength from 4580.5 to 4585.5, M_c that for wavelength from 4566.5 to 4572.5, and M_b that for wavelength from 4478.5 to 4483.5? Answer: 62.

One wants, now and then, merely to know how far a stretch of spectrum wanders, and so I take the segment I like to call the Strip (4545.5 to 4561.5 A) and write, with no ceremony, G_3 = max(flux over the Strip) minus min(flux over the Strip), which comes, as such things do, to 6.9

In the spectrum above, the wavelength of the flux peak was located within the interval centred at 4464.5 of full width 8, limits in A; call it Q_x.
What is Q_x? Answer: 4465.0 A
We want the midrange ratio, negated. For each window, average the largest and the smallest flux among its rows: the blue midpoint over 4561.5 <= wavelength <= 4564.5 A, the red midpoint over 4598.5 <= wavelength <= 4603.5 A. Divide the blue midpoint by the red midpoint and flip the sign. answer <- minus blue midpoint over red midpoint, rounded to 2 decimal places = -0.98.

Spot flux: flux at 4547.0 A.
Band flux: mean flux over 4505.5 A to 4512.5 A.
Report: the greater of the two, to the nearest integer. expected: 29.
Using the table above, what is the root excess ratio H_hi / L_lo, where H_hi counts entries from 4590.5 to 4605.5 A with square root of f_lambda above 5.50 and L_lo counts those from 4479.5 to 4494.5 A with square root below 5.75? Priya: 1.0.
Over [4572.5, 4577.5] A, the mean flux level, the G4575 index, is 35.4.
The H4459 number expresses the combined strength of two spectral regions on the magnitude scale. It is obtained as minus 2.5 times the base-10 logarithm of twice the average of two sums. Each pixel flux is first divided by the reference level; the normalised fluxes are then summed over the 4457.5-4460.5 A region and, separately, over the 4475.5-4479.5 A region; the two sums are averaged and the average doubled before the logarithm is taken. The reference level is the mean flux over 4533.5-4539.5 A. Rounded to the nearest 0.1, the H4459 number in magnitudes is -2.1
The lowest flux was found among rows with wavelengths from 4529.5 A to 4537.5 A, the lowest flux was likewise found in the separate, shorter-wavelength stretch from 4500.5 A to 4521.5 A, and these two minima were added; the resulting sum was 49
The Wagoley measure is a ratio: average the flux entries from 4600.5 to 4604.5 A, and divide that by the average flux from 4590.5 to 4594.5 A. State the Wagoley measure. 1.03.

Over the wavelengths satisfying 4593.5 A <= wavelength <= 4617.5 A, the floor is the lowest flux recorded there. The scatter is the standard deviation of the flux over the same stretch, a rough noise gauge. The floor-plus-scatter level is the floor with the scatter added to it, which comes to 34.3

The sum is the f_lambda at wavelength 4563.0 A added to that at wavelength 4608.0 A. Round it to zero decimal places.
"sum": 68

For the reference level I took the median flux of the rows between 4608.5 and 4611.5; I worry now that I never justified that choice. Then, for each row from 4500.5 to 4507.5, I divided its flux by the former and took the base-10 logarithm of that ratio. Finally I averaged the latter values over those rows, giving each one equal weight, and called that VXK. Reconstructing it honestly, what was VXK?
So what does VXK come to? -0.101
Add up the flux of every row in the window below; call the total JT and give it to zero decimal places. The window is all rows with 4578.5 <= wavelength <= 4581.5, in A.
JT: 93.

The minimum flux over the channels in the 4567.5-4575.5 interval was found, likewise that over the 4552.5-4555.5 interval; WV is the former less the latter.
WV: 4.9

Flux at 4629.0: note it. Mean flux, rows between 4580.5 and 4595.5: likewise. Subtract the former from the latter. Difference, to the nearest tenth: -2.0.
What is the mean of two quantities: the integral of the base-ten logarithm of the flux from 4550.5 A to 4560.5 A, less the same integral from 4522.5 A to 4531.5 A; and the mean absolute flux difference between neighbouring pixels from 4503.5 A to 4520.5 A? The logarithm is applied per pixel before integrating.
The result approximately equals 1.2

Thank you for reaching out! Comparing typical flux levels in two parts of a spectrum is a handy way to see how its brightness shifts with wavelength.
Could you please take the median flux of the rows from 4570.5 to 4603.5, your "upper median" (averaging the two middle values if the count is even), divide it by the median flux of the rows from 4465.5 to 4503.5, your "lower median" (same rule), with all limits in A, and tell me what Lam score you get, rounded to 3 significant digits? 1.24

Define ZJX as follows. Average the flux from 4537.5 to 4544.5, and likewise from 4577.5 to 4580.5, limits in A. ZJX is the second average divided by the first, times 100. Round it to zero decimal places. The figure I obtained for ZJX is 101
